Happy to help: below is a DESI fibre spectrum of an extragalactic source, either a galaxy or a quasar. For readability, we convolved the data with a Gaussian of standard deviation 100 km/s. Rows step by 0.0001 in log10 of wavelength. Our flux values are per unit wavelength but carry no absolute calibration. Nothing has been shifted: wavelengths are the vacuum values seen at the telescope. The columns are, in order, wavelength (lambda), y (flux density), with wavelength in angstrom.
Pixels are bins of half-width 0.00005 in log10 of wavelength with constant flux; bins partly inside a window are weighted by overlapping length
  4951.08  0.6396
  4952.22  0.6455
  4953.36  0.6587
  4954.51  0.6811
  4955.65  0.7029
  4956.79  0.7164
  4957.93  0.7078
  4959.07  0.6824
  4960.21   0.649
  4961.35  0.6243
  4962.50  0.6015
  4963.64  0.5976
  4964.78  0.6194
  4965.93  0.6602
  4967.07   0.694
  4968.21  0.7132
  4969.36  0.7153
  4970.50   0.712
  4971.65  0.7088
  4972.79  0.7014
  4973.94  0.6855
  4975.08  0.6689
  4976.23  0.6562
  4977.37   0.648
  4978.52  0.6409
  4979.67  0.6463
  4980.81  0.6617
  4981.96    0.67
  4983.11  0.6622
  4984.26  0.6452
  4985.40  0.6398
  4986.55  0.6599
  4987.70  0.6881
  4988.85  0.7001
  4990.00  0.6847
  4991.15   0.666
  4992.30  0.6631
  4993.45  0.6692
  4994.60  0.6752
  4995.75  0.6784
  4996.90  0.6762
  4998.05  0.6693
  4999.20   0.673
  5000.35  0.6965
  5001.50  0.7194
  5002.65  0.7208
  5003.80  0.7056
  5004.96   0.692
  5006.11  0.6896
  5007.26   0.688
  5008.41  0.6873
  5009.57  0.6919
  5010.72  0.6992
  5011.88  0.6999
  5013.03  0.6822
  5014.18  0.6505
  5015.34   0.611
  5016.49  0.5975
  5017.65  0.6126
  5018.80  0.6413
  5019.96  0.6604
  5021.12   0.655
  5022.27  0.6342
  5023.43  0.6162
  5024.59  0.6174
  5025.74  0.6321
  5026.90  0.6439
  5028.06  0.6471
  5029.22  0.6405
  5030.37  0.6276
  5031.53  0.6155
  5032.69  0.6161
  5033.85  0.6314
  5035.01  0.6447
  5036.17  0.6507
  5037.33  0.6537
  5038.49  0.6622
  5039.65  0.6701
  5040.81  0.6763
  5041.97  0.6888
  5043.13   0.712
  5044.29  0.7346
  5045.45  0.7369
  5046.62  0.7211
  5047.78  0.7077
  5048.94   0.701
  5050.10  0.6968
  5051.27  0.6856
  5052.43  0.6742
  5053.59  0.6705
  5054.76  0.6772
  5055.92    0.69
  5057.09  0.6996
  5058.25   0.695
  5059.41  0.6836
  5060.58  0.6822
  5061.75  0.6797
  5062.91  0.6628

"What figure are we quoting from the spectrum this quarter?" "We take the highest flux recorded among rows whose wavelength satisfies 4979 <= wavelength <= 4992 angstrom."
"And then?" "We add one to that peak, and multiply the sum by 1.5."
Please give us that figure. 2.55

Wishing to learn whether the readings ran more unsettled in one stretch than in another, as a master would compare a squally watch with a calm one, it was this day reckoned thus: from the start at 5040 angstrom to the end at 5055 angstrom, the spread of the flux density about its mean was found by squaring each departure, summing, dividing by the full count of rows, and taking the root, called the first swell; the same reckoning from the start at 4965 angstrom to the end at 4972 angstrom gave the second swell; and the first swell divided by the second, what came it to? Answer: 1.1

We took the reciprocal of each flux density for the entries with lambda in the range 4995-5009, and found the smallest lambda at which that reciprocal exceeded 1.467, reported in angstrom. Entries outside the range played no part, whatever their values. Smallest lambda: 4995.75 angstrom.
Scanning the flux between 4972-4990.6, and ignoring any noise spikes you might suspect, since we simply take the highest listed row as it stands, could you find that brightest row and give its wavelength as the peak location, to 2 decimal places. 4972.79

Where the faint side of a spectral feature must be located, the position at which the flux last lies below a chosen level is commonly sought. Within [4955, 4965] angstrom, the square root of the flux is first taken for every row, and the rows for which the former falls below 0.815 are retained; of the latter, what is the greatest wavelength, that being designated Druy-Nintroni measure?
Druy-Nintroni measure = 4964.78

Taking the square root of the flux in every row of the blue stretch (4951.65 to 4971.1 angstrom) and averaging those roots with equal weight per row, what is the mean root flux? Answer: 0.818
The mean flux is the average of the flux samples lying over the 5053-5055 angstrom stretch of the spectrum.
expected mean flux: 0.67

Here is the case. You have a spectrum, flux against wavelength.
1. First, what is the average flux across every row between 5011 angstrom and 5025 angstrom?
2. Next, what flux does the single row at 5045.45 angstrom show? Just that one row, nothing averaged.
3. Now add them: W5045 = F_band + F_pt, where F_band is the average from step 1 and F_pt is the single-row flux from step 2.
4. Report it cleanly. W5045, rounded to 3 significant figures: 1.38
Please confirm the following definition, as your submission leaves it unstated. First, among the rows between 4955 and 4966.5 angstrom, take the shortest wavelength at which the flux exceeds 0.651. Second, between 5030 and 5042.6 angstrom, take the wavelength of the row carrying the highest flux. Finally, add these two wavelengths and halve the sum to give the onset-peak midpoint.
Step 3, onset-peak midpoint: 4998.8 angstrom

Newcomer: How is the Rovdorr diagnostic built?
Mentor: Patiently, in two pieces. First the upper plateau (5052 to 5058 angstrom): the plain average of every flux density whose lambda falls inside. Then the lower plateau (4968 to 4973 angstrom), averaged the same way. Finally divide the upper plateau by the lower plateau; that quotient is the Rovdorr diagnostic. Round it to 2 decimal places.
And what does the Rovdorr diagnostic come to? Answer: 0.96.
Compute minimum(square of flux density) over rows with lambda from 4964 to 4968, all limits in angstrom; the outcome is 0.38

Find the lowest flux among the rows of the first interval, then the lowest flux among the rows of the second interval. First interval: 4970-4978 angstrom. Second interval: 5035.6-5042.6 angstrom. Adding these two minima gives 1.299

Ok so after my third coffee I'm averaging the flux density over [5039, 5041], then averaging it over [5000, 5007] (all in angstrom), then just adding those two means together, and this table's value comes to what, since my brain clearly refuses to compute 1.38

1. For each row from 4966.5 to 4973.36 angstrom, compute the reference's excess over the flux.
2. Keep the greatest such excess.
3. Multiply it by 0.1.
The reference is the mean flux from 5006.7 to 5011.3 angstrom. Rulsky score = 0.000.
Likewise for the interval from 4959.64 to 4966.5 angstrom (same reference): 0.009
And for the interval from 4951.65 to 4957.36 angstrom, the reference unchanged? 0.005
